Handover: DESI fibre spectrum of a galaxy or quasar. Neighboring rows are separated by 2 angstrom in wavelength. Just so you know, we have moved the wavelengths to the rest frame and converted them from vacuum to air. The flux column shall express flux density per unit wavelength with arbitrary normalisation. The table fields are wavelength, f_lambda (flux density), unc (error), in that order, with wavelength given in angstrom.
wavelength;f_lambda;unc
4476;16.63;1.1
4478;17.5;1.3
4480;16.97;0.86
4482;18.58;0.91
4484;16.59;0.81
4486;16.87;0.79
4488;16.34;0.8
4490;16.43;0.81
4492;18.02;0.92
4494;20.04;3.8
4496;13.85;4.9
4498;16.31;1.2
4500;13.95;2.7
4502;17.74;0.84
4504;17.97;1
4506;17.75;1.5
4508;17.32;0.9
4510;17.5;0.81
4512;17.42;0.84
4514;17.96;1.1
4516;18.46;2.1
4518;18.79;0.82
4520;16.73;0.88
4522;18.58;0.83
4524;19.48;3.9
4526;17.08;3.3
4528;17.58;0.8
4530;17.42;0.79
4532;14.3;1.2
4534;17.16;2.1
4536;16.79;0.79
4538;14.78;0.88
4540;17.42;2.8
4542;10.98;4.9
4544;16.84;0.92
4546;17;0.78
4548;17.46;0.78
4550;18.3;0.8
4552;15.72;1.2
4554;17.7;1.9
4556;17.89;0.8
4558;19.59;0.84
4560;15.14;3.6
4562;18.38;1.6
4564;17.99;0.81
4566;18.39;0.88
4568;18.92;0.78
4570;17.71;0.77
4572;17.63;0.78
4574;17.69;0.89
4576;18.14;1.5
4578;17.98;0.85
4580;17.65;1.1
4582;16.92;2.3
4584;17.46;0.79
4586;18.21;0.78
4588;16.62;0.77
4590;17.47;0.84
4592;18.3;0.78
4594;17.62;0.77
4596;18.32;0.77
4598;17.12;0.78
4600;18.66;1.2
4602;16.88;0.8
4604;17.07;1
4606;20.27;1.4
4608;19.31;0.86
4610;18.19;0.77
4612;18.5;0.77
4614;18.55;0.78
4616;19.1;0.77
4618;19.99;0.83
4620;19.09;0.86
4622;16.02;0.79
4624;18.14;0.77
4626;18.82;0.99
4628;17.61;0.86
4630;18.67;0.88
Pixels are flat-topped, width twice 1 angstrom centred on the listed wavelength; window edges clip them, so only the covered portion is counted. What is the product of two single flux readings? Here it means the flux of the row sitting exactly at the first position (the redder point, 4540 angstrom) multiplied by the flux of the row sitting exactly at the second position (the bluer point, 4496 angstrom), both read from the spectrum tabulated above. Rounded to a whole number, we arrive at 241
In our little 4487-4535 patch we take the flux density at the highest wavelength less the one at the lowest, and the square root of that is 0.91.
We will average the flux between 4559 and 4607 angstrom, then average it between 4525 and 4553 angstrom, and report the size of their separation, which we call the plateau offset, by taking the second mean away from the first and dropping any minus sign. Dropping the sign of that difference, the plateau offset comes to 1.4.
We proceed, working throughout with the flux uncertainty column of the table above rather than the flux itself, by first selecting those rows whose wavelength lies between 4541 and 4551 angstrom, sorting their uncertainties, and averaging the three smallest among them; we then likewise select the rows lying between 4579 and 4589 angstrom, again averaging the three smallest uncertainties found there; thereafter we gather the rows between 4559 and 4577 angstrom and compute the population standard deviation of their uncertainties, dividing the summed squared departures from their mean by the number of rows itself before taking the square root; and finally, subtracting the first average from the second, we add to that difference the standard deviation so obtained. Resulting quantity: 0.86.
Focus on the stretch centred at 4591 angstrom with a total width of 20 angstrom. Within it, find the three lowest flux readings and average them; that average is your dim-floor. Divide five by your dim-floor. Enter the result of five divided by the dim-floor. 0.296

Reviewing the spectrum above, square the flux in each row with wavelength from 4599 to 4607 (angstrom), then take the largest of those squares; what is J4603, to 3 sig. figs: 411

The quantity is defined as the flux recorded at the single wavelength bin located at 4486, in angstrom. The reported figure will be 16.87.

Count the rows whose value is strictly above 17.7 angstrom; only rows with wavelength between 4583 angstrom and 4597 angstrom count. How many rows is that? 3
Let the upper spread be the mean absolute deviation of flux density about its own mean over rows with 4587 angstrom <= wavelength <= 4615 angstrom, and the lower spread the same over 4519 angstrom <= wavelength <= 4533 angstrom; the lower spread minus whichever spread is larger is 0.0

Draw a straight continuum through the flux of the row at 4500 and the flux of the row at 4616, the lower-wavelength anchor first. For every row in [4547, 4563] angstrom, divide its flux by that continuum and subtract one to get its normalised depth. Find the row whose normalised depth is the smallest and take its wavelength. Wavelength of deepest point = 4560 angstrom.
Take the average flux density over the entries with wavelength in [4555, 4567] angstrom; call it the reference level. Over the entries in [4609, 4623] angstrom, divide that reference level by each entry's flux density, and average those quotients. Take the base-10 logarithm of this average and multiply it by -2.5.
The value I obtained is 0.03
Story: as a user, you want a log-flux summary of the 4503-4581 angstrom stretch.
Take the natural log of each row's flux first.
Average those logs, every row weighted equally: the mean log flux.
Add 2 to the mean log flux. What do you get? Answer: 4.85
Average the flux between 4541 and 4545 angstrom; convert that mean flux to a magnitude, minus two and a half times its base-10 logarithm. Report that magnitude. -2.86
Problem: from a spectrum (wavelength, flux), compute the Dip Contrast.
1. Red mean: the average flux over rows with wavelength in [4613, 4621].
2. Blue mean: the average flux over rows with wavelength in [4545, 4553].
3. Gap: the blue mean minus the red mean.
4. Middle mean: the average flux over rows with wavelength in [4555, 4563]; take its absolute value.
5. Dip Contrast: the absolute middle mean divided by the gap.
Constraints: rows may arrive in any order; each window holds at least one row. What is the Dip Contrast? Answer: -9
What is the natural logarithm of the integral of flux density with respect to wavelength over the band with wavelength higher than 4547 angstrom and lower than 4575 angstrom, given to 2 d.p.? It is 6.21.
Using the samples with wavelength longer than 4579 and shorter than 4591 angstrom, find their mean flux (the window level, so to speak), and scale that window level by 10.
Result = 174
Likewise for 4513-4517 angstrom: 182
